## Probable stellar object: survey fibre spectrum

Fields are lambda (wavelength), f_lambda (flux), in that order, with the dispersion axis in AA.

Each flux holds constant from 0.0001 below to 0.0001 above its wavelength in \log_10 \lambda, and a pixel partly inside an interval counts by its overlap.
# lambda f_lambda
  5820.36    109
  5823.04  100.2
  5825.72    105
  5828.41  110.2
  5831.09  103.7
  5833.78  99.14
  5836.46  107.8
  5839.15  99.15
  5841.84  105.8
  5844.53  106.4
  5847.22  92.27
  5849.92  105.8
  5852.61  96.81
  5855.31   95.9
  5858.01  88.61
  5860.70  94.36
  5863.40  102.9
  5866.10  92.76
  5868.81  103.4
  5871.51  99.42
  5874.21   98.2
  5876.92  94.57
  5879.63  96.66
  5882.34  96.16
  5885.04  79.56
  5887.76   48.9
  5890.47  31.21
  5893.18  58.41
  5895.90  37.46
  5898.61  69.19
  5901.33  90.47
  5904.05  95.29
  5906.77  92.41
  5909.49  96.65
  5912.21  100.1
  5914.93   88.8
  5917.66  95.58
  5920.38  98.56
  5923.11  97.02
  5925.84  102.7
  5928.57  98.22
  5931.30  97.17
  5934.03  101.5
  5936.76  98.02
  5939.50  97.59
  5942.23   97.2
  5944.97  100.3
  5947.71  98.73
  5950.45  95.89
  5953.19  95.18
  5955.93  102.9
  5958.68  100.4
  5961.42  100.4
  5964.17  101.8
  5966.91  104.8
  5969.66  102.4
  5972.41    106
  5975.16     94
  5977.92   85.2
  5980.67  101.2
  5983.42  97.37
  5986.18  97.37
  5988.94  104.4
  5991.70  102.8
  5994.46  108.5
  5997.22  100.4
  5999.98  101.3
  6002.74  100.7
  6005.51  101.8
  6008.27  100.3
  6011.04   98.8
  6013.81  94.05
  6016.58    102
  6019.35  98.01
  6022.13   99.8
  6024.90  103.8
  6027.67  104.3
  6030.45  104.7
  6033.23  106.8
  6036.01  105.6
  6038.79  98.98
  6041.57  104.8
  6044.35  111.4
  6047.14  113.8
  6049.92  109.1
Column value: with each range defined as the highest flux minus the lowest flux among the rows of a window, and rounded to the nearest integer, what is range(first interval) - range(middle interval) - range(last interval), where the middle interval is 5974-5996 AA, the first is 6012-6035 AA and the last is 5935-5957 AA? -18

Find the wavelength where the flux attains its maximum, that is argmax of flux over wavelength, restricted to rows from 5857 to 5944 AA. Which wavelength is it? 5868.81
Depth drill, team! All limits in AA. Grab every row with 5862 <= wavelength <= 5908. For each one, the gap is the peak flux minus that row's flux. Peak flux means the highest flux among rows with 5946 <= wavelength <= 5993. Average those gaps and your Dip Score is 24.4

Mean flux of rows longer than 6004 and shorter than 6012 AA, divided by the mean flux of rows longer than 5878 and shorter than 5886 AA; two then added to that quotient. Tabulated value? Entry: 3.10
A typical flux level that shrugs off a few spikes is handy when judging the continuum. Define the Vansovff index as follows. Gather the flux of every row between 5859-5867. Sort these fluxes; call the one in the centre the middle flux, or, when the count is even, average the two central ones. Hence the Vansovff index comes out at 94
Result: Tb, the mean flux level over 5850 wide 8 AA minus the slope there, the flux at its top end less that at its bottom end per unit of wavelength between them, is 97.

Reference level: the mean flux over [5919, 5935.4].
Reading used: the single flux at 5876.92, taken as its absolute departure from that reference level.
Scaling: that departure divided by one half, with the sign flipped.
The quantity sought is -9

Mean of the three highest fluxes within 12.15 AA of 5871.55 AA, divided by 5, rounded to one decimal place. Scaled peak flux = 20.4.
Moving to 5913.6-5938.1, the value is 20.2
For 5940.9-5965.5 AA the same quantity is 20.3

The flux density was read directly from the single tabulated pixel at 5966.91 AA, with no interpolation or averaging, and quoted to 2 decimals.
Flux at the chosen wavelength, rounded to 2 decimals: 104.80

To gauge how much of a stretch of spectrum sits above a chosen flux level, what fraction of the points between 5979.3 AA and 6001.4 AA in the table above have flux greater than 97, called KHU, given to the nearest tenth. 1.0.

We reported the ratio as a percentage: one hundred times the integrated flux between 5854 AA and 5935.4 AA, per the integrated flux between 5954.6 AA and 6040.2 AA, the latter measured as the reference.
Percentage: 83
